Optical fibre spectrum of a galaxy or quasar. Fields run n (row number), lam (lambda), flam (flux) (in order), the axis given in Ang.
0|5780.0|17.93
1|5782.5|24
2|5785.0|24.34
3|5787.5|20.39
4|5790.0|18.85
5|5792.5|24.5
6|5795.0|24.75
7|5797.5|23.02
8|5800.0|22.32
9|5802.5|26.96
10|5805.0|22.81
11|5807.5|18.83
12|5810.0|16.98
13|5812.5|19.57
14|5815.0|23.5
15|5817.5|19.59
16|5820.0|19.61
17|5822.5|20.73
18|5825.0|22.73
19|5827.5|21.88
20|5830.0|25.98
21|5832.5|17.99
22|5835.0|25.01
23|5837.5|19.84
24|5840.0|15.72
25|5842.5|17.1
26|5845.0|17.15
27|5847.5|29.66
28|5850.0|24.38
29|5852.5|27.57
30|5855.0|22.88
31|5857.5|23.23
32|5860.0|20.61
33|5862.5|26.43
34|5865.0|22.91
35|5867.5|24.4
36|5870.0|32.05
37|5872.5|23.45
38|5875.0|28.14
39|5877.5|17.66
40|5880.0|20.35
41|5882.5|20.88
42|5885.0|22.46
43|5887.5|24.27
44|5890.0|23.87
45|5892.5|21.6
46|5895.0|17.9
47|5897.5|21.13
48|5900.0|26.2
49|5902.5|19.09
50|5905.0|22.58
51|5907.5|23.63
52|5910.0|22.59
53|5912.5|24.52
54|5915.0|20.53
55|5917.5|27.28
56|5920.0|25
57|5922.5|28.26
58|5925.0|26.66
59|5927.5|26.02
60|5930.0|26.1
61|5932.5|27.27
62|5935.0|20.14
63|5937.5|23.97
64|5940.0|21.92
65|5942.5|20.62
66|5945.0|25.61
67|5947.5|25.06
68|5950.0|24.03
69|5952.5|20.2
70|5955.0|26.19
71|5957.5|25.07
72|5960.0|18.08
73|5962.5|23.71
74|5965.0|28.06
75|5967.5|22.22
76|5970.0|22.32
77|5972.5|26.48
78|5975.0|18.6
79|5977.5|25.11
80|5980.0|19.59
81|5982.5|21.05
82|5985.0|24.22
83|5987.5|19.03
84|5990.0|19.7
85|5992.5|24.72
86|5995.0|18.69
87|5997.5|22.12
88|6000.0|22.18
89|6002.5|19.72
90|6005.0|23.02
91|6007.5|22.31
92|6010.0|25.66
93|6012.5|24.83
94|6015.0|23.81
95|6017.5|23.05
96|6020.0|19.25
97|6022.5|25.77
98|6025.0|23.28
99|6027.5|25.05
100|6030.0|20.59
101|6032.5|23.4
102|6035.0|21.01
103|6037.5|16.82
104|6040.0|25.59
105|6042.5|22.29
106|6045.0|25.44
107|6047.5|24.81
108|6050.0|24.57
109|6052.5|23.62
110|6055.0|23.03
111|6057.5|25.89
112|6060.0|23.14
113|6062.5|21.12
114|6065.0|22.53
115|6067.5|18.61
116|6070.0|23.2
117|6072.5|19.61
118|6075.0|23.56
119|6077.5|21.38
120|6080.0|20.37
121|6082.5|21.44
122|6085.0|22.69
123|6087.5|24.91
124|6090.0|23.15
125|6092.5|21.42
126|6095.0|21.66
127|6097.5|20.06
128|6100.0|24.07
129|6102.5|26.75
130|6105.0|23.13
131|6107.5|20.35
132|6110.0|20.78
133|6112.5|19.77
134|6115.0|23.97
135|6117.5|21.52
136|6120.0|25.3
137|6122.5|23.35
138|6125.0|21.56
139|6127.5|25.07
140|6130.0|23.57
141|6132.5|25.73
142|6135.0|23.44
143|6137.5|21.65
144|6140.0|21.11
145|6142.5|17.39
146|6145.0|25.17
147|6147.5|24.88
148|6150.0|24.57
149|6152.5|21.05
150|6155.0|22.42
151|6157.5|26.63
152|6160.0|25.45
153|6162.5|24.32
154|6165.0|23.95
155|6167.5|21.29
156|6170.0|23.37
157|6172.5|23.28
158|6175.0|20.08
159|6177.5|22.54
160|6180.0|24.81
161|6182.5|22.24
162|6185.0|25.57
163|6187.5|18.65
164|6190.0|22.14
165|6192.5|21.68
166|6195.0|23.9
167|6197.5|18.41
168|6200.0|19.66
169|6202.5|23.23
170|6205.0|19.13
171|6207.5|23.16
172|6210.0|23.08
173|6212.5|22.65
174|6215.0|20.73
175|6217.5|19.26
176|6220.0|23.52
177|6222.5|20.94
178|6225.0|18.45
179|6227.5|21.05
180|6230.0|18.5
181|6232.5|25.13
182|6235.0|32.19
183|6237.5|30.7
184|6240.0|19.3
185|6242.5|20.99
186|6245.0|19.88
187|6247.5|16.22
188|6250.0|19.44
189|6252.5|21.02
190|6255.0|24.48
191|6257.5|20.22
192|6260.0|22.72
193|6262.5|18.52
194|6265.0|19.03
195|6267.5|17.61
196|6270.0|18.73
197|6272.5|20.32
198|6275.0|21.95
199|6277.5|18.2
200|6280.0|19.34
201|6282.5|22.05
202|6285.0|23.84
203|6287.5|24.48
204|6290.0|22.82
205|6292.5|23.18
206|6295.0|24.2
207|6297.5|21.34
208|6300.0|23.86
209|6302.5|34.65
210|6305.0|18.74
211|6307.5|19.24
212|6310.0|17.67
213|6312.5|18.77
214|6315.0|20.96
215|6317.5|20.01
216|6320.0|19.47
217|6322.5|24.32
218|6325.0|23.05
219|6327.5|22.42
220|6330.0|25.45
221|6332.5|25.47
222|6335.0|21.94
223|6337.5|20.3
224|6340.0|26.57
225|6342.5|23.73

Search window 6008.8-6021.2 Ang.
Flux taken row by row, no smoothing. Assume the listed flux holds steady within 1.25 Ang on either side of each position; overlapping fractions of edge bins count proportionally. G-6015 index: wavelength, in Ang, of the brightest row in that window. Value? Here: 6010.0 Ang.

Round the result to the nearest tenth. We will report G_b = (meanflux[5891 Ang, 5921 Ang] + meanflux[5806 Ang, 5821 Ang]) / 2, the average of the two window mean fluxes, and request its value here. 21.2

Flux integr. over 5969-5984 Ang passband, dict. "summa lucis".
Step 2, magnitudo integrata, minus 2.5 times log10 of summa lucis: -6.31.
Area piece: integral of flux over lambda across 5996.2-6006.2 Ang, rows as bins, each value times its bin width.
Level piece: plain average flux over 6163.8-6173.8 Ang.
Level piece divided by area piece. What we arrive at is 0.106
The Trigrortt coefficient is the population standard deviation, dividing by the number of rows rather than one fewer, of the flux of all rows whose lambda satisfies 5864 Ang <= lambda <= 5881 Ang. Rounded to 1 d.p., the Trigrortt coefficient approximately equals 4.4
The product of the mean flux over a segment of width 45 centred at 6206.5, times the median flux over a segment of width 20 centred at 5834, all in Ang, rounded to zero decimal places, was 446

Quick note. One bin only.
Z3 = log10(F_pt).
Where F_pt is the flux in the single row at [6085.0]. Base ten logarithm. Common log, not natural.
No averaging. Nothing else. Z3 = 1.36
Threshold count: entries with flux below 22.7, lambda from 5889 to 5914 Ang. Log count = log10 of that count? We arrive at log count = 0.78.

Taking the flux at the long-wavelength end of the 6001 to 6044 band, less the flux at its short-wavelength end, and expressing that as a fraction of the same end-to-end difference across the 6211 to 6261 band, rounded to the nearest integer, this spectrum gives 37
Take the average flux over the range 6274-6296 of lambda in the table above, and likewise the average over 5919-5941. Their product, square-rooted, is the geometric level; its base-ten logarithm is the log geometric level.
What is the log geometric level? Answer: 1.37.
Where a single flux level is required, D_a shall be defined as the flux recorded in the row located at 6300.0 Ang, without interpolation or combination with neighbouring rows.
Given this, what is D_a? 23.86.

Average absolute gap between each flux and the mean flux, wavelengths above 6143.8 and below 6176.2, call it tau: 1.5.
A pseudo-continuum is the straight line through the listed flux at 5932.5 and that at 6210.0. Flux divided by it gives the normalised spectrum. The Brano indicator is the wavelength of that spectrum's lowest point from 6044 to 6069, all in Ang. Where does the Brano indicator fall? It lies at 6067.5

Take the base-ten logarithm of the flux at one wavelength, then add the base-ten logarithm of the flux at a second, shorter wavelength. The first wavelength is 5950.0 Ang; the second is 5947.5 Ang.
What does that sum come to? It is 2.78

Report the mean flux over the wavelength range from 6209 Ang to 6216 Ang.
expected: 22.2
